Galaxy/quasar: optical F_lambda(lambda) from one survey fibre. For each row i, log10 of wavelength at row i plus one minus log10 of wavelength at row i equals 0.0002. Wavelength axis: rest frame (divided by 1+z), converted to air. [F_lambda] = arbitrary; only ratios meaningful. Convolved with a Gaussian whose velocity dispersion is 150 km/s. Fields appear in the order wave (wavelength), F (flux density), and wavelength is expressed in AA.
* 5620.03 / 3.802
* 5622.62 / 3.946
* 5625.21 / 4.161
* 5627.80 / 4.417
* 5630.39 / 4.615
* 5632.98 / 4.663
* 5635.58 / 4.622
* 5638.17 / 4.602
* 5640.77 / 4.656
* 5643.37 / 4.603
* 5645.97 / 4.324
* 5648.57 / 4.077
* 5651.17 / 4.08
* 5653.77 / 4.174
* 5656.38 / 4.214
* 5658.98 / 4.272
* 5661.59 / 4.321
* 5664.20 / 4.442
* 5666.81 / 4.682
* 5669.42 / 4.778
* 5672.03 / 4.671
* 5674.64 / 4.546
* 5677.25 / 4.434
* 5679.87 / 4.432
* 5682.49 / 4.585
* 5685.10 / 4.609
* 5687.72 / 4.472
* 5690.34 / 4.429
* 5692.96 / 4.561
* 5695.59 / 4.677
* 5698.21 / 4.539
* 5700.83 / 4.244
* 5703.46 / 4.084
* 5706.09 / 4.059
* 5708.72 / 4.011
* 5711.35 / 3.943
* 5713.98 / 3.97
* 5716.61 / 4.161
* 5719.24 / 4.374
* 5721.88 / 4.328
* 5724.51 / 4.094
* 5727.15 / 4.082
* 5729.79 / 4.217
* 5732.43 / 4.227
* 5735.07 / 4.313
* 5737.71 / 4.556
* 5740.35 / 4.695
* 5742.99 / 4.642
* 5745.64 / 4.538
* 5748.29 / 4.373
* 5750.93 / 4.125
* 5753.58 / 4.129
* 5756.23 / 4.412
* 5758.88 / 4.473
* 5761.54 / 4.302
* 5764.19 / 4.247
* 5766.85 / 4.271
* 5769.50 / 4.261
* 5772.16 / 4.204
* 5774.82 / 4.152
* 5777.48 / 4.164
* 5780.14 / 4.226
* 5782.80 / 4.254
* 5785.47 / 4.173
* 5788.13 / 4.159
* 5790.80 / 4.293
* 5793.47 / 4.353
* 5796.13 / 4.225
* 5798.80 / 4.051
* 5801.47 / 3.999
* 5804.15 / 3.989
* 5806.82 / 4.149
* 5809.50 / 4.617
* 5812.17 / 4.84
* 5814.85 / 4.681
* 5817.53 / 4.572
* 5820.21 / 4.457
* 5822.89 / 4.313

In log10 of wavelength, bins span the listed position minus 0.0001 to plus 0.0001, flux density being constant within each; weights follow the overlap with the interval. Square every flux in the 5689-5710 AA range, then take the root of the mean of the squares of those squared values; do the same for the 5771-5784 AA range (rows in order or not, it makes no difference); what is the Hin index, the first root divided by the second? 1.07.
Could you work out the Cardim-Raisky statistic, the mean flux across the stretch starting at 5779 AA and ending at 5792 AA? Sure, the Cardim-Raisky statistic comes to 4.22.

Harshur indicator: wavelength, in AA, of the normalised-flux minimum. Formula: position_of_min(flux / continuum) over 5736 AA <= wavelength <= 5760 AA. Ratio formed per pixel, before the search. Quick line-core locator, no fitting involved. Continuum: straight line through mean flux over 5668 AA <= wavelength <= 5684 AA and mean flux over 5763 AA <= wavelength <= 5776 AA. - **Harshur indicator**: 5750.93 AA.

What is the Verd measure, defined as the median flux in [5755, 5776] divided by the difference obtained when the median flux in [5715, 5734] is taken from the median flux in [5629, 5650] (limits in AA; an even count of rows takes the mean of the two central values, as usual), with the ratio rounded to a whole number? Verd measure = 11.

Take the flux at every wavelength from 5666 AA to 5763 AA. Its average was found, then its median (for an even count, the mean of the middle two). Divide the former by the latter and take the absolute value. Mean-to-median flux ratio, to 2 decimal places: 0.99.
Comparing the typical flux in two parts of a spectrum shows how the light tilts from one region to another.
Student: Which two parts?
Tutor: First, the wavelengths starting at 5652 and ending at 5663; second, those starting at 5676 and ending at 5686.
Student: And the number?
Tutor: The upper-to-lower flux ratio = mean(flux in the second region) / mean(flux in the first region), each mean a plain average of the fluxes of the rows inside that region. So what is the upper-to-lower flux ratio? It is 1.06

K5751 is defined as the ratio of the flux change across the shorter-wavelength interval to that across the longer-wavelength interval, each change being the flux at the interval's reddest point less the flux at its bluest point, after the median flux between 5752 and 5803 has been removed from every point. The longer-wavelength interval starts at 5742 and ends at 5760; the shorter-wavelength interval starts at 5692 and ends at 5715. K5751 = 3.5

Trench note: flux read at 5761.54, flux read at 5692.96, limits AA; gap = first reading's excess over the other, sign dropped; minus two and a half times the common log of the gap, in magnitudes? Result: 1.47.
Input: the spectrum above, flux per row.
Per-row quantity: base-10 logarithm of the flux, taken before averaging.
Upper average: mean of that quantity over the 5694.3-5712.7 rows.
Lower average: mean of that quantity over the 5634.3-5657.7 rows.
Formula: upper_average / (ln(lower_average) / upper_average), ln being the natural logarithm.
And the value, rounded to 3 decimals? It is -0.875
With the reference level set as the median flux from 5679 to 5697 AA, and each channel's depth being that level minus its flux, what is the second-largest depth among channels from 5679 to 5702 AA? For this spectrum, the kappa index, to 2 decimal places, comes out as 0.13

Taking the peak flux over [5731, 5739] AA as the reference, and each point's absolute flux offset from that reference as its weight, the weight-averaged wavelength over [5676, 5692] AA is 5683.6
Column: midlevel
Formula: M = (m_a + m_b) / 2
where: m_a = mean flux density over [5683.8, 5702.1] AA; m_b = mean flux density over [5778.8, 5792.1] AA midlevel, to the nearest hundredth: 4.36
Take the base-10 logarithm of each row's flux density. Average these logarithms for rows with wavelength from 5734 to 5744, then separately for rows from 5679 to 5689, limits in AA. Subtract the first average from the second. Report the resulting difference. 0.00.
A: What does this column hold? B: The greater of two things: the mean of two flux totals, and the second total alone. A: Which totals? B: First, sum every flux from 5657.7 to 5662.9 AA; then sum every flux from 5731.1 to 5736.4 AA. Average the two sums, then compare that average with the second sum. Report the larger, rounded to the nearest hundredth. 8.57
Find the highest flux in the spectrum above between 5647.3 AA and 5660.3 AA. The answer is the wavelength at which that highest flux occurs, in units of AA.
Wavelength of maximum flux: 5658.98 AA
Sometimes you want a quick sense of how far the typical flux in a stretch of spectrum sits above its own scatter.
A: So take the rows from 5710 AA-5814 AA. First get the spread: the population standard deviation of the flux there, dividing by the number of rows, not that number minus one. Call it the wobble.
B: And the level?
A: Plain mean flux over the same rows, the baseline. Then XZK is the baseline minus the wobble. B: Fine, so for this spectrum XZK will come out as 4.07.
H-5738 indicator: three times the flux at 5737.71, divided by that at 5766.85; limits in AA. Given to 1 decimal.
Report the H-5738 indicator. 3.2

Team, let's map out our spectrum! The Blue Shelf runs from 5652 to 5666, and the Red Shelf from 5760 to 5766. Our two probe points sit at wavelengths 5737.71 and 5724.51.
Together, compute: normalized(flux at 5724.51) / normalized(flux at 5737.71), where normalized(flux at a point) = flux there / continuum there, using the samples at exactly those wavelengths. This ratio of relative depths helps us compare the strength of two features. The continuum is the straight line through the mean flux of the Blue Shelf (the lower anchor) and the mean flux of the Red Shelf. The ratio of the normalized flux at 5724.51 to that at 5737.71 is 0.90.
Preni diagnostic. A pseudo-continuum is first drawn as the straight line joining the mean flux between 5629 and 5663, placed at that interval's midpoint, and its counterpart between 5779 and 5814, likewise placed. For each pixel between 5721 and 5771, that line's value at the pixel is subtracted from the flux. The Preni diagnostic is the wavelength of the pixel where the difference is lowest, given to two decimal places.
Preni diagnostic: 5727.15 AA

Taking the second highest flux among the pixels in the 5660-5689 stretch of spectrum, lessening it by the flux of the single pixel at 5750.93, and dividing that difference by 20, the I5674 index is 0.028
